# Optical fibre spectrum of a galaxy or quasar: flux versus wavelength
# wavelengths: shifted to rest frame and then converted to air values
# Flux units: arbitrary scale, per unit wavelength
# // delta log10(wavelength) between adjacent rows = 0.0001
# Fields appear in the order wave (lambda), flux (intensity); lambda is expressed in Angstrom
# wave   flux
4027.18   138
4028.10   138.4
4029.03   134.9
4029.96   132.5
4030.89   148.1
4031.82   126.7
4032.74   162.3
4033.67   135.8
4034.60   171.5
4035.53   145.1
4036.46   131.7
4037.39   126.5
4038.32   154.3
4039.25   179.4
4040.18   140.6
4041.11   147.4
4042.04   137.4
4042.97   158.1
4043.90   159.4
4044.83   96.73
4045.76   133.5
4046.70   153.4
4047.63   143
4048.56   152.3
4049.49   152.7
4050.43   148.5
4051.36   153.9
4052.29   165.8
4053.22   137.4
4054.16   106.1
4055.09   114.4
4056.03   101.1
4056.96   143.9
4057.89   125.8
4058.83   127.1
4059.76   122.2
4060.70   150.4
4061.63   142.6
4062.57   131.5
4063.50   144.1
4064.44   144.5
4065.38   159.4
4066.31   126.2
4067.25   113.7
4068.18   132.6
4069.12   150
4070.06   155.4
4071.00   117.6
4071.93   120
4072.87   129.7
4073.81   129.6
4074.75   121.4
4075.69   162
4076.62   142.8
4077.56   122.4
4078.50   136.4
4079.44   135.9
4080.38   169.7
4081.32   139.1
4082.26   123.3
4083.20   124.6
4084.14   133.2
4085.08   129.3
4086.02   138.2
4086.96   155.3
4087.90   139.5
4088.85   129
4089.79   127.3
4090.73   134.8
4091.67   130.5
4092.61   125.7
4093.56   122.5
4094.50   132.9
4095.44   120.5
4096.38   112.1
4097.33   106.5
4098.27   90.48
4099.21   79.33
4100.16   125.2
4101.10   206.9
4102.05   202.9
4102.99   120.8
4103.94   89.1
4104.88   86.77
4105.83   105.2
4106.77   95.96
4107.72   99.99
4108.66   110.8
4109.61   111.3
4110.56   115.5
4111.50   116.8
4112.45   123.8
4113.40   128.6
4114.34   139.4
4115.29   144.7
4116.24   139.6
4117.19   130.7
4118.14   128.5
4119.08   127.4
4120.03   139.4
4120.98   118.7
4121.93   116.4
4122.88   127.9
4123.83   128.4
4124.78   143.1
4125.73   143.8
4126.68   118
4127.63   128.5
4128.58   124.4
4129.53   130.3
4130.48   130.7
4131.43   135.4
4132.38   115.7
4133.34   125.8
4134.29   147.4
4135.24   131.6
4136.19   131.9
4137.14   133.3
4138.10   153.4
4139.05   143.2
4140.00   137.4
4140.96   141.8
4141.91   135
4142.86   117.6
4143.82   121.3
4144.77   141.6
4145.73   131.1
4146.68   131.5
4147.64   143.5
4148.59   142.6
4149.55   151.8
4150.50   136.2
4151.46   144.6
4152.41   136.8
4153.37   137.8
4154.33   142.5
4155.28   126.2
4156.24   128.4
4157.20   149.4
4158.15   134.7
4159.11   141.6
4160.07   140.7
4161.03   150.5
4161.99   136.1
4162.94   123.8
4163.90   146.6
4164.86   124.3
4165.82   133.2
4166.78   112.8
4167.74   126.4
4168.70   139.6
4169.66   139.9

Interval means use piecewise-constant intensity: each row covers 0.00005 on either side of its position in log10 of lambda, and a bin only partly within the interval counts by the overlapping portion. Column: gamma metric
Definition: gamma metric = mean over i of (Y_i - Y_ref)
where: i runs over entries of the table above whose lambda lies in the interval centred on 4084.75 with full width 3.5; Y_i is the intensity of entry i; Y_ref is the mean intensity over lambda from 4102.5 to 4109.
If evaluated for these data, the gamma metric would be 30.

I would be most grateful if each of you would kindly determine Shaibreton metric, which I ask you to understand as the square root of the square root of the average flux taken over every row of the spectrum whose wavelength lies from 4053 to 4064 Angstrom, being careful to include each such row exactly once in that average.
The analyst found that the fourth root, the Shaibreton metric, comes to 3.37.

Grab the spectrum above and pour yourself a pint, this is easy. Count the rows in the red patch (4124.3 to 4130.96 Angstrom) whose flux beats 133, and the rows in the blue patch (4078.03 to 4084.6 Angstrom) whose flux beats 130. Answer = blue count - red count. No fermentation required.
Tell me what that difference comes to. 3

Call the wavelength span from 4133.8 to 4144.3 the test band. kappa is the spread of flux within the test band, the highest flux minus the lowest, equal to 36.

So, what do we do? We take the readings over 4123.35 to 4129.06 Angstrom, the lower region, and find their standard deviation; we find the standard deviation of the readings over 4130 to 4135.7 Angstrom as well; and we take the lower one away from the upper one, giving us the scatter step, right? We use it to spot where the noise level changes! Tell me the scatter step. 0.1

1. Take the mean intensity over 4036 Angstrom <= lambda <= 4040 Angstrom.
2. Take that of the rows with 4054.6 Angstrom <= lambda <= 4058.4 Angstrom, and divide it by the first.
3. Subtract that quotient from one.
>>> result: 0.18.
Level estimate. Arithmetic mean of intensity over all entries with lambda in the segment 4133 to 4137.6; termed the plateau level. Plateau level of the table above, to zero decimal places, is 134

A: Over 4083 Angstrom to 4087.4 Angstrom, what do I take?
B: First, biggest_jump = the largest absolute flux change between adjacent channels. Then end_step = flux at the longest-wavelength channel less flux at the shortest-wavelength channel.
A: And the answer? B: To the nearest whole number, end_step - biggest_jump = 14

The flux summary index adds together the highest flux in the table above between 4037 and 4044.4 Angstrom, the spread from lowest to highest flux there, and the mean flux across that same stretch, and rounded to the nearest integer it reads 383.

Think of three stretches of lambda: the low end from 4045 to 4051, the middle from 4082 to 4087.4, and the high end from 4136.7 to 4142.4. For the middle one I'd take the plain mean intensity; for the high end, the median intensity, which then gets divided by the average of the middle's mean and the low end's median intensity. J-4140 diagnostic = 0.98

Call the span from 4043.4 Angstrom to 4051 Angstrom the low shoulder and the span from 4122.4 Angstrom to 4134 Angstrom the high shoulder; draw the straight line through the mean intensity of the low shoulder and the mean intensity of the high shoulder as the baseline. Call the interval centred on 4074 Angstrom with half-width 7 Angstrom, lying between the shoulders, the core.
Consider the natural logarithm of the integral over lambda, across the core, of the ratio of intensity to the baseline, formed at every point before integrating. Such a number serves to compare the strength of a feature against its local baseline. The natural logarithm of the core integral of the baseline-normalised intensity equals 2.63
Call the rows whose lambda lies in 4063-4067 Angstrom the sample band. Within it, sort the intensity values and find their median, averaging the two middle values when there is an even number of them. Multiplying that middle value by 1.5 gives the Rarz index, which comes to 216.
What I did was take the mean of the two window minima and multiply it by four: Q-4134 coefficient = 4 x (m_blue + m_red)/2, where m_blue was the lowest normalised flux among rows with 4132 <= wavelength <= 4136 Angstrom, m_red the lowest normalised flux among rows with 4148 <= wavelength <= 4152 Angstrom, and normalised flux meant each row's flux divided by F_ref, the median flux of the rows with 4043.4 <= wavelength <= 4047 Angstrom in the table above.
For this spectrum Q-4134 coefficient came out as 3.51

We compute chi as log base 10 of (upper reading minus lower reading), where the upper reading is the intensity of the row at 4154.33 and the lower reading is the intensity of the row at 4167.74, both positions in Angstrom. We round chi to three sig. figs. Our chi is 1.21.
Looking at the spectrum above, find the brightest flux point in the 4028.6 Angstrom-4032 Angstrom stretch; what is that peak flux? 148.1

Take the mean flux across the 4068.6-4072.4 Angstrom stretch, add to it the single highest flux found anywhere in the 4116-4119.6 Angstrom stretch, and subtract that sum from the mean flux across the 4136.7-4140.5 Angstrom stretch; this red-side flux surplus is -134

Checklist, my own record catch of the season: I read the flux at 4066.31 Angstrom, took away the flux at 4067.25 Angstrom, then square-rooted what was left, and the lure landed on 3.5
